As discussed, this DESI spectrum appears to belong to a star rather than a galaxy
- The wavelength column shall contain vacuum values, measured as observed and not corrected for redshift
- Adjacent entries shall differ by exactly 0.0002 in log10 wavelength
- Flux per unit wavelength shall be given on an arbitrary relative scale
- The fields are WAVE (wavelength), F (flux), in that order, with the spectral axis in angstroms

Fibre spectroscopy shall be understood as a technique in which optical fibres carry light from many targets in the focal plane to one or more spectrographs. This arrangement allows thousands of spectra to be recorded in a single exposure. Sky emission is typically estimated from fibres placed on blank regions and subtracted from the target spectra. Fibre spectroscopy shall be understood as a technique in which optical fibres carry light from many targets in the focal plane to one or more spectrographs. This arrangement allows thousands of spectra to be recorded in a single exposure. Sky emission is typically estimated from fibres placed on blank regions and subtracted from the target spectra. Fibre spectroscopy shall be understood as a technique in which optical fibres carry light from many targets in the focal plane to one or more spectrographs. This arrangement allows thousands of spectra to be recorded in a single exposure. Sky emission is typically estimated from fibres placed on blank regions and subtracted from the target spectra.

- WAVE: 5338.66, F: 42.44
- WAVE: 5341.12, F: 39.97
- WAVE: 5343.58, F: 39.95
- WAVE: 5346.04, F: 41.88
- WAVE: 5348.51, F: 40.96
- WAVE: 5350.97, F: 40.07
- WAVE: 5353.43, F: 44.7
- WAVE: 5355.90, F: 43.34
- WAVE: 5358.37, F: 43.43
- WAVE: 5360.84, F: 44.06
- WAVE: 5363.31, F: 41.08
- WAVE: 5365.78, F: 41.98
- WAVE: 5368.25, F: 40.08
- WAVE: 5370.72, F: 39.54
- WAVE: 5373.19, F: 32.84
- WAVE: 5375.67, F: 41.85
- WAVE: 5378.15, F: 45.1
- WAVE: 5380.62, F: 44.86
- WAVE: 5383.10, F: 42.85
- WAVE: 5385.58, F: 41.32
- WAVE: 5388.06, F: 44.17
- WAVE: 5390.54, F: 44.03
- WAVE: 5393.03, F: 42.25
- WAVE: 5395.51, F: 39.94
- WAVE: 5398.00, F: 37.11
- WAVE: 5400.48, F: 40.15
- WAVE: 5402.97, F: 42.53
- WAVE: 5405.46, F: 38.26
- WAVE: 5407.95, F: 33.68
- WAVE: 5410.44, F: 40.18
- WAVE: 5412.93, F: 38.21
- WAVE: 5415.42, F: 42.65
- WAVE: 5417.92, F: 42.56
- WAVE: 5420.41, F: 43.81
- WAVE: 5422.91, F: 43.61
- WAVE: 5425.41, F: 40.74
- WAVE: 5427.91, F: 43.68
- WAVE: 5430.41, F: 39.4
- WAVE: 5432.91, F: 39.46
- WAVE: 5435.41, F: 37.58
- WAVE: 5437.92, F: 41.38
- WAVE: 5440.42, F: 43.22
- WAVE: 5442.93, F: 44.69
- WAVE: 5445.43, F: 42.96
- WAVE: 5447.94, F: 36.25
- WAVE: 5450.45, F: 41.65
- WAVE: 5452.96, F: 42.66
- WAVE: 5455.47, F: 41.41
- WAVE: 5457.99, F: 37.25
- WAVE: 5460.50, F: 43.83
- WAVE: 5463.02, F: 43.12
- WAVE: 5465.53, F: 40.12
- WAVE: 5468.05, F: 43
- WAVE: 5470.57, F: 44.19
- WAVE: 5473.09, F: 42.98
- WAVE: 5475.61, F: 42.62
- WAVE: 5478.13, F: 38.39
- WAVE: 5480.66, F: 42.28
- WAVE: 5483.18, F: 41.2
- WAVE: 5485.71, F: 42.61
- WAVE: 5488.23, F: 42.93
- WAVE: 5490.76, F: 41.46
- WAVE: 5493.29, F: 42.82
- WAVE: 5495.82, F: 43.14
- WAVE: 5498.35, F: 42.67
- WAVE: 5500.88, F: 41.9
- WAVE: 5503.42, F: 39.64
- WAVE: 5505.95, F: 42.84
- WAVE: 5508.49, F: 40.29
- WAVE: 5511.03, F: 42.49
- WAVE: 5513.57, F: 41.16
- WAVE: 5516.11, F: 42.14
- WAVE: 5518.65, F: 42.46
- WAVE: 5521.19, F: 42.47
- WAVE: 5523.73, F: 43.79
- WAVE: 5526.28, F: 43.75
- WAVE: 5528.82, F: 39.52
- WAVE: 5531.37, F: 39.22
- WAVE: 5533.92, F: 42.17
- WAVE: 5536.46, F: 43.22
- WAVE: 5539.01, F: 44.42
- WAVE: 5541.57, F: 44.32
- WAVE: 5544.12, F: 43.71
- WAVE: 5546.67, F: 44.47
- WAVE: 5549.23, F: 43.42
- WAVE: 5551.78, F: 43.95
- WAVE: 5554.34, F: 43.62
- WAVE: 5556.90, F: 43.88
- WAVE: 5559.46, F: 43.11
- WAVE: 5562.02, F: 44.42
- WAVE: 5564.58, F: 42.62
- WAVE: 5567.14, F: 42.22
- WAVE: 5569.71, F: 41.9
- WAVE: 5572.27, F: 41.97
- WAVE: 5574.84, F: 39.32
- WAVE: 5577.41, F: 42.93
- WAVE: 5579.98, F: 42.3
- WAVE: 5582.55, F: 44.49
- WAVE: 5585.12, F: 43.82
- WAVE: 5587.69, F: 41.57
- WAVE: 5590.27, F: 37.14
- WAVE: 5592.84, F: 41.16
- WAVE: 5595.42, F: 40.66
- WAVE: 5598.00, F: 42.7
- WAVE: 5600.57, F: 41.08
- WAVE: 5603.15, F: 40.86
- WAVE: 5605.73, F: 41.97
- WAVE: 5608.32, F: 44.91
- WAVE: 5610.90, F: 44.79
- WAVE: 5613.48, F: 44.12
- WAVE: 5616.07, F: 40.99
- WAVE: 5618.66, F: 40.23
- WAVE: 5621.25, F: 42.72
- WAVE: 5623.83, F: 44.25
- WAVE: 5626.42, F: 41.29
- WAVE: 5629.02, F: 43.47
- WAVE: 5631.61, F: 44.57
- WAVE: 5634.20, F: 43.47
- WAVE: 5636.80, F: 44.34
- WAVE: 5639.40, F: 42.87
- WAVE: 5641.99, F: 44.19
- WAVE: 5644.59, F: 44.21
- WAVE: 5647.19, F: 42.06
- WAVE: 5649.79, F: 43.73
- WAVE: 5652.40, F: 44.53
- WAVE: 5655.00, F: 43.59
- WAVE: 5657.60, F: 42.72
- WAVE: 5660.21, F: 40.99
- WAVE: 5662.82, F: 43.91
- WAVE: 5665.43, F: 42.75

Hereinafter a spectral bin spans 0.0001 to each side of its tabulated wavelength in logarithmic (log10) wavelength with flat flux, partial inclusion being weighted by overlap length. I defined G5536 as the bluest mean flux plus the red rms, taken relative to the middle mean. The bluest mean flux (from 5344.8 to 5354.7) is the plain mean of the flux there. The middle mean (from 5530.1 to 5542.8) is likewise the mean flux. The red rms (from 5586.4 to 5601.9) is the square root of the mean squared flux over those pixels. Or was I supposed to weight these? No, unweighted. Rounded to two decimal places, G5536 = 1.94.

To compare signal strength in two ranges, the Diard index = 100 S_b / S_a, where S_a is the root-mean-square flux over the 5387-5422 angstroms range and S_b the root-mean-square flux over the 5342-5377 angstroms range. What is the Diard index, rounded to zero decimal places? 101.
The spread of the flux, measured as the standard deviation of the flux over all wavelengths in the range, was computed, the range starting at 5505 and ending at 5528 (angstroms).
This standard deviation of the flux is 1.1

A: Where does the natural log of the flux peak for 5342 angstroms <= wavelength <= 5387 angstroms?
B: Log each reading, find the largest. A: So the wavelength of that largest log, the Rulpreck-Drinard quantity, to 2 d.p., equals 5378.15 angstroms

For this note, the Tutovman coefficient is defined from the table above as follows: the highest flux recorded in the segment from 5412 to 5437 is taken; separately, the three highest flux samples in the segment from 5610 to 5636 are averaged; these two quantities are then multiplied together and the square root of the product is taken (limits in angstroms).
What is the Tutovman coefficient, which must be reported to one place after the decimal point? 44.2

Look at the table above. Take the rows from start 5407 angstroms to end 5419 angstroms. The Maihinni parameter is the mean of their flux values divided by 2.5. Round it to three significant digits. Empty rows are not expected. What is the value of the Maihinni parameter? 15.8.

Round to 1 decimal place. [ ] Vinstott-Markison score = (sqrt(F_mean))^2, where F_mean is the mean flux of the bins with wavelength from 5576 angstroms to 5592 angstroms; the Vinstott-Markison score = 42.0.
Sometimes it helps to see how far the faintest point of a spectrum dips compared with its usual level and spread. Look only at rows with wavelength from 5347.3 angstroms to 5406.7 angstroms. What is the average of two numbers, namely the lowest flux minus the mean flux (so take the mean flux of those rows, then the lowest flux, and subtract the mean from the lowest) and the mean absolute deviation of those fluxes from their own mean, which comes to -3.3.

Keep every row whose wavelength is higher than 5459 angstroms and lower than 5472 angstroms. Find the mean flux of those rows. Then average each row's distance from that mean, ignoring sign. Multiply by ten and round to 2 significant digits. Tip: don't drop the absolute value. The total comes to 11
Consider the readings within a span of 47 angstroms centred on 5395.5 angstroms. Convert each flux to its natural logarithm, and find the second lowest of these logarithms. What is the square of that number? 12.37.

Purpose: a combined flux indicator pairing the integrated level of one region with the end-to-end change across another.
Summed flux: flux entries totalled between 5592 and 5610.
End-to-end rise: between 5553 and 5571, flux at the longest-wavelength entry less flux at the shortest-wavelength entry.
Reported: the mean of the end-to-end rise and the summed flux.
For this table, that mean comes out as 146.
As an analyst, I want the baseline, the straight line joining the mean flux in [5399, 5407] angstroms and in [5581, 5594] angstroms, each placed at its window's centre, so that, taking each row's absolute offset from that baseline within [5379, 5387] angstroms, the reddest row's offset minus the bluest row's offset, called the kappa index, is -3.6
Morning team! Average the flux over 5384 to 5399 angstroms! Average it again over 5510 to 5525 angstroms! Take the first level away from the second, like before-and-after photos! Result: 0.9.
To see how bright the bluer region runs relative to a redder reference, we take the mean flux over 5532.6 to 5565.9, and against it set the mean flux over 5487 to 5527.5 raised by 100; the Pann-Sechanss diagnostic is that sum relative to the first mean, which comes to 3.26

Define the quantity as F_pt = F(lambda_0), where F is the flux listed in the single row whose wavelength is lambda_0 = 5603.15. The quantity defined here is 40.86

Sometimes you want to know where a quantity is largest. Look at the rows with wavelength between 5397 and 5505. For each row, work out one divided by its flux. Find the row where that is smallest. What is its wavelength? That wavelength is 5442.93 angstroms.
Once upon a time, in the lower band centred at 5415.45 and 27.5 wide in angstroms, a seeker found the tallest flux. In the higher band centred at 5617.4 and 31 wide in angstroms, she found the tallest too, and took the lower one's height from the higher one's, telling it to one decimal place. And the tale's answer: 1.1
